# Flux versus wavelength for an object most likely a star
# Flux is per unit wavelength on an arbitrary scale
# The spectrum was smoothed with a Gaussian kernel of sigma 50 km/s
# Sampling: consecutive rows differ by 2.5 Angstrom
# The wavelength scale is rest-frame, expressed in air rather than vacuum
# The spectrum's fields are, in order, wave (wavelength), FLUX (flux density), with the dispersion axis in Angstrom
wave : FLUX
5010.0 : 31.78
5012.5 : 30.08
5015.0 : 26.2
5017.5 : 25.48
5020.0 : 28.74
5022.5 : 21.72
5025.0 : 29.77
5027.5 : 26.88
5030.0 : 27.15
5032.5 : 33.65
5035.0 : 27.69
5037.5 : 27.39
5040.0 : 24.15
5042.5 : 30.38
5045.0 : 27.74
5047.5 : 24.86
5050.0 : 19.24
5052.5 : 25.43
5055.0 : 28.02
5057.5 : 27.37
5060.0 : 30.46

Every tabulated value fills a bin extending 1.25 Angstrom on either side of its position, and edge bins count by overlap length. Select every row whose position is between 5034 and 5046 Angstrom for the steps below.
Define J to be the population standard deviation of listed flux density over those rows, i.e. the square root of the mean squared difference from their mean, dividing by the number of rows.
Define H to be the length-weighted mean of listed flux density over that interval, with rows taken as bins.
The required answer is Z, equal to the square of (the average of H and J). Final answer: 217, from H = 27.5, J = 2.0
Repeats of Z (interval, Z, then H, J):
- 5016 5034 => 241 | 27.6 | 3.4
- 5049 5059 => 207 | 25.3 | 3.5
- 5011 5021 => 219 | 27.7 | 1.9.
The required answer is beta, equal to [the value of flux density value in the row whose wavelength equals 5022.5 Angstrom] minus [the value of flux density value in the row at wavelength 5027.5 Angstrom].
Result -5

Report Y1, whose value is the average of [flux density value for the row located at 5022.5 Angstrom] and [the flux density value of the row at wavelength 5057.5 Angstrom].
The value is 24.5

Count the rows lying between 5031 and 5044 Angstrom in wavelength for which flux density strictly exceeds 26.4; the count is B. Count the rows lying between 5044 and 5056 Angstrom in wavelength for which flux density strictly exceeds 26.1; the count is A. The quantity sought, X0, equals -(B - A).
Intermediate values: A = 2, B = 4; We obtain -2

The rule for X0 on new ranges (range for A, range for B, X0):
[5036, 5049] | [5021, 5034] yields -1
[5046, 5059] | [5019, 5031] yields -2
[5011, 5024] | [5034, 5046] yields -1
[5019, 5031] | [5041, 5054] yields 2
